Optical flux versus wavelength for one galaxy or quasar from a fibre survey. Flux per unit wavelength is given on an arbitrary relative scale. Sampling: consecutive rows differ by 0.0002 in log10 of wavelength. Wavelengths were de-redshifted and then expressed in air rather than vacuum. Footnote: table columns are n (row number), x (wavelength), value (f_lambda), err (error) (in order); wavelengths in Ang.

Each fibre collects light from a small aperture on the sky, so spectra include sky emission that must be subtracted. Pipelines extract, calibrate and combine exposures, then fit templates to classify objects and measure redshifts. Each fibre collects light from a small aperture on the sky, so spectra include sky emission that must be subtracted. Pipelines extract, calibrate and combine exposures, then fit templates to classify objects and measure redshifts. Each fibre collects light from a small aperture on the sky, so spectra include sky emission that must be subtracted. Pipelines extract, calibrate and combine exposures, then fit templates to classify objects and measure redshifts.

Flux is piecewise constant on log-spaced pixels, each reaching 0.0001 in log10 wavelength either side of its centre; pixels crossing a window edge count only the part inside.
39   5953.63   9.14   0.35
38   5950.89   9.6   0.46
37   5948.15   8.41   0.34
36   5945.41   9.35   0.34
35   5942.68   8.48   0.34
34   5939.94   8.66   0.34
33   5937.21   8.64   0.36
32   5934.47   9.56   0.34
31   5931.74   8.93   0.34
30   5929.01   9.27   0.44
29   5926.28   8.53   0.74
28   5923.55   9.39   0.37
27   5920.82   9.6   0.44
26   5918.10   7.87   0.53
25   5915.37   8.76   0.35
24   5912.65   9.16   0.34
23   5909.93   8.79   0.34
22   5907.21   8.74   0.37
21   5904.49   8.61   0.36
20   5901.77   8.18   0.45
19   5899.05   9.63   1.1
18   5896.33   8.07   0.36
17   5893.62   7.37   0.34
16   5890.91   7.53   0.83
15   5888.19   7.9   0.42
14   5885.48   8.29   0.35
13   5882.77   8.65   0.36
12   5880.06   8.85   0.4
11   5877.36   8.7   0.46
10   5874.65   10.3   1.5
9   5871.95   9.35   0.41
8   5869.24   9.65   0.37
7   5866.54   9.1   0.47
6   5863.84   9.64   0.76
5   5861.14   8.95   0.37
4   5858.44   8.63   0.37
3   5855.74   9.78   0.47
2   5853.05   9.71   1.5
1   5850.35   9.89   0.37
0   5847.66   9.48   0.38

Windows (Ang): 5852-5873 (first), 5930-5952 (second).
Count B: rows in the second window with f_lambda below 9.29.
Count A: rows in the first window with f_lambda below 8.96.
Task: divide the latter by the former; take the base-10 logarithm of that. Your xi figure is -0.40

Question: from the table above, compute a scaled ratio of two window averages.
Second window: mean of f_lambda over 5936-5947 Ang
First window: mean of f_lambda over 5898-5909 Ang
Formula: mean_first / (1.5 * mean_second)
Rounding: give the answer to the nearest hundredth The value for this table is 0.67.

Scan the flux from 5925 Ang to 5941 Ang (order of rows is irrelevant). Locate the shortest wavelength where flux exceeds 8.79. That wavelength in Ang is 5929.01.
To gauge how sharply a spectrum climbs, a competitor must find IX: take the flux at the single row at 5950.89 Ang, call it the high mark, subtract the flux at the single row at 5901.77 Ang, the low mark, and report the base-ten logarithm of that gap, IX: 0.2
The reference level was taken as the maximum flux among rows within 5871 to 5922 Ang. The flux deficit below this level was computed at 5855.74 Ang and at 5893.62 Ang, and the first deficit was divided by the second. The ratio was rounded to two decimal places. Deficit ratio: 0.18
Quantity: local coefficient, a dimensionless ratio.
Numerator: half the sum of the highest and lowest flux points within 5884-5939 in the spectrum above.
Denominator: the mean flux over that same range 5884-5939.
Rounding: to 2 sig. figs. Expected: 0.98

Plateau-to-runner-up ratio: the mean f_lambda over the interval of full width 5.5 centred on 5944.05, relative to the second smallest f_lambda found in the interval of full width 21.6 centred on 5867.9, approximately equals 1.02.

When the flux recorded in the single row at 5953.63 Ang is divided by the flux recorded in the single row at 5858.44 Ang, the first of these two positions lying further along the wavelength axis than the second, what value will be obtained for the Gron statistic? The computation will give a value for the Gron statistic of 1.06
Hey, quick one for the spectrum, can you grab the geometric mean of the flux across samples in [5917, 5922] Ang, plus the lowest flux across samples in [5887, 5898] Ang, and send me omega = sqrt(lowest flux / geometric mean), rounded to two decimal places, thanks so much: 0.92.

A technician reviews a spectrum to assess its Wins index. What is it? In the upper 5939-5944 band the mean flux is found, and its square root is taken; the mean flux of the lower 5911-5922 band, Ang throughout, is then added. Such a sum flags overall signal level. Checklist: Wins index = 11.8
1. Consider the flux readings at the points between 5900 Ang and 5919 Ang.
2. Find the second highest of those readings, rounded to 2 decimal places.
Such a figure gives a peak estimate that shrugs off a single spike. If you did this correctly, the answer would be 8.79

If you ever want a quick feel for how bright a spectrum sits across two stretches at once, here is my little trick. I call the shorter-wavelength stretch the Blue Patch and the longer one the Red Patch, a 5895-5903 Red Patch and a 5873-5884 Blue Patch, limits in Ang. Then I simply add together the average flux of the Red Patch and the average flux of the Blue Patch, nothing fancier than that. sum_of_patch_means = 17.8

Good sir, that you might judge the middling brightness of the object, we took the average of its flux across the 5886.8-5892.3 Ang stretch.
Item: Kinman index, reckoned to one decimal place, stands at 7.7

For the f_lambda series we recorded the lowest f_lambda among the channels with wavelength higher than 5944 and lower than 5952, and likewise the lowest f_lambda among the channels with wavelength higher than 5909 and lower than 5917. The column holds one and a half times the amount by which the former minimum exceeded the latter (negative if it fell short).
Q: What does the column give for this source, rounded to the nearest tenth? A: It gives -0.5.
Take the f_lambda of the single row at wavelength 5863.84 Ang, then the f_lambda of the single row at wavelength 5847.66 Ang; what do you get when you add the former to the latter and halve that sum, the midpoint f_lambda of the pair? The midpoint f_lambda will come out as 9.56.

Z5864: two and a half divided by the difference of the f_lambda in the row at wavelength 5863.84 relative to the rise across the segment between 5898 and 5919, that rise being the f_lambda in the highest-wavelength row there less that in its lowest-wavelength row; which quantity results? 0.22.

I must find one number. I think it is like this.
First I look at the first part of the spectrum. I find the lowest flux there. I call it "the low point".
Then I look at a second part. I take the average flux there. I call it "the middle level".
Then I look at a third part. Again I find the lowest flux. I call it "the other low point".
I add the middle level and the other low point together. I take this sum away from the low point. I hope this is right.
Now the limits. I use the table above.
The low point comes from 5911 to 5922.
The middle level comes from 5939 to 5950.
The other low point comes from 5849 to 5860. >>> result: -9.5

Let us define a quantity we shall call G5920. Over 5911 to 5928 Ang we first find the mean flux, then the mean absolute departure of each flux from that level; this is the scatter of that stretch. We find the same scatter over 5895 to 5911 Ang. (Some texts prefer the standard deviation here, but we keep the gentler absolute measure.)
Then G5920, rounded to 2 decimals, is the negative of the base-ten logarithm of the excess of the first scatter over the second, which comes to 0.94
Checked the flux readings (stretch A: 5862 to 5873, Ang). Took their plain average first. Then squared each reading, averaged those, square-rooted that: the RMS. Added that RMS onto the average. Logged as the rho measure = 18.9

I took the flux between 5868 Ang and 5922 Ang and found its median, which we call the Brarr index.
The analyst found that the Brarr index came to 8.72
